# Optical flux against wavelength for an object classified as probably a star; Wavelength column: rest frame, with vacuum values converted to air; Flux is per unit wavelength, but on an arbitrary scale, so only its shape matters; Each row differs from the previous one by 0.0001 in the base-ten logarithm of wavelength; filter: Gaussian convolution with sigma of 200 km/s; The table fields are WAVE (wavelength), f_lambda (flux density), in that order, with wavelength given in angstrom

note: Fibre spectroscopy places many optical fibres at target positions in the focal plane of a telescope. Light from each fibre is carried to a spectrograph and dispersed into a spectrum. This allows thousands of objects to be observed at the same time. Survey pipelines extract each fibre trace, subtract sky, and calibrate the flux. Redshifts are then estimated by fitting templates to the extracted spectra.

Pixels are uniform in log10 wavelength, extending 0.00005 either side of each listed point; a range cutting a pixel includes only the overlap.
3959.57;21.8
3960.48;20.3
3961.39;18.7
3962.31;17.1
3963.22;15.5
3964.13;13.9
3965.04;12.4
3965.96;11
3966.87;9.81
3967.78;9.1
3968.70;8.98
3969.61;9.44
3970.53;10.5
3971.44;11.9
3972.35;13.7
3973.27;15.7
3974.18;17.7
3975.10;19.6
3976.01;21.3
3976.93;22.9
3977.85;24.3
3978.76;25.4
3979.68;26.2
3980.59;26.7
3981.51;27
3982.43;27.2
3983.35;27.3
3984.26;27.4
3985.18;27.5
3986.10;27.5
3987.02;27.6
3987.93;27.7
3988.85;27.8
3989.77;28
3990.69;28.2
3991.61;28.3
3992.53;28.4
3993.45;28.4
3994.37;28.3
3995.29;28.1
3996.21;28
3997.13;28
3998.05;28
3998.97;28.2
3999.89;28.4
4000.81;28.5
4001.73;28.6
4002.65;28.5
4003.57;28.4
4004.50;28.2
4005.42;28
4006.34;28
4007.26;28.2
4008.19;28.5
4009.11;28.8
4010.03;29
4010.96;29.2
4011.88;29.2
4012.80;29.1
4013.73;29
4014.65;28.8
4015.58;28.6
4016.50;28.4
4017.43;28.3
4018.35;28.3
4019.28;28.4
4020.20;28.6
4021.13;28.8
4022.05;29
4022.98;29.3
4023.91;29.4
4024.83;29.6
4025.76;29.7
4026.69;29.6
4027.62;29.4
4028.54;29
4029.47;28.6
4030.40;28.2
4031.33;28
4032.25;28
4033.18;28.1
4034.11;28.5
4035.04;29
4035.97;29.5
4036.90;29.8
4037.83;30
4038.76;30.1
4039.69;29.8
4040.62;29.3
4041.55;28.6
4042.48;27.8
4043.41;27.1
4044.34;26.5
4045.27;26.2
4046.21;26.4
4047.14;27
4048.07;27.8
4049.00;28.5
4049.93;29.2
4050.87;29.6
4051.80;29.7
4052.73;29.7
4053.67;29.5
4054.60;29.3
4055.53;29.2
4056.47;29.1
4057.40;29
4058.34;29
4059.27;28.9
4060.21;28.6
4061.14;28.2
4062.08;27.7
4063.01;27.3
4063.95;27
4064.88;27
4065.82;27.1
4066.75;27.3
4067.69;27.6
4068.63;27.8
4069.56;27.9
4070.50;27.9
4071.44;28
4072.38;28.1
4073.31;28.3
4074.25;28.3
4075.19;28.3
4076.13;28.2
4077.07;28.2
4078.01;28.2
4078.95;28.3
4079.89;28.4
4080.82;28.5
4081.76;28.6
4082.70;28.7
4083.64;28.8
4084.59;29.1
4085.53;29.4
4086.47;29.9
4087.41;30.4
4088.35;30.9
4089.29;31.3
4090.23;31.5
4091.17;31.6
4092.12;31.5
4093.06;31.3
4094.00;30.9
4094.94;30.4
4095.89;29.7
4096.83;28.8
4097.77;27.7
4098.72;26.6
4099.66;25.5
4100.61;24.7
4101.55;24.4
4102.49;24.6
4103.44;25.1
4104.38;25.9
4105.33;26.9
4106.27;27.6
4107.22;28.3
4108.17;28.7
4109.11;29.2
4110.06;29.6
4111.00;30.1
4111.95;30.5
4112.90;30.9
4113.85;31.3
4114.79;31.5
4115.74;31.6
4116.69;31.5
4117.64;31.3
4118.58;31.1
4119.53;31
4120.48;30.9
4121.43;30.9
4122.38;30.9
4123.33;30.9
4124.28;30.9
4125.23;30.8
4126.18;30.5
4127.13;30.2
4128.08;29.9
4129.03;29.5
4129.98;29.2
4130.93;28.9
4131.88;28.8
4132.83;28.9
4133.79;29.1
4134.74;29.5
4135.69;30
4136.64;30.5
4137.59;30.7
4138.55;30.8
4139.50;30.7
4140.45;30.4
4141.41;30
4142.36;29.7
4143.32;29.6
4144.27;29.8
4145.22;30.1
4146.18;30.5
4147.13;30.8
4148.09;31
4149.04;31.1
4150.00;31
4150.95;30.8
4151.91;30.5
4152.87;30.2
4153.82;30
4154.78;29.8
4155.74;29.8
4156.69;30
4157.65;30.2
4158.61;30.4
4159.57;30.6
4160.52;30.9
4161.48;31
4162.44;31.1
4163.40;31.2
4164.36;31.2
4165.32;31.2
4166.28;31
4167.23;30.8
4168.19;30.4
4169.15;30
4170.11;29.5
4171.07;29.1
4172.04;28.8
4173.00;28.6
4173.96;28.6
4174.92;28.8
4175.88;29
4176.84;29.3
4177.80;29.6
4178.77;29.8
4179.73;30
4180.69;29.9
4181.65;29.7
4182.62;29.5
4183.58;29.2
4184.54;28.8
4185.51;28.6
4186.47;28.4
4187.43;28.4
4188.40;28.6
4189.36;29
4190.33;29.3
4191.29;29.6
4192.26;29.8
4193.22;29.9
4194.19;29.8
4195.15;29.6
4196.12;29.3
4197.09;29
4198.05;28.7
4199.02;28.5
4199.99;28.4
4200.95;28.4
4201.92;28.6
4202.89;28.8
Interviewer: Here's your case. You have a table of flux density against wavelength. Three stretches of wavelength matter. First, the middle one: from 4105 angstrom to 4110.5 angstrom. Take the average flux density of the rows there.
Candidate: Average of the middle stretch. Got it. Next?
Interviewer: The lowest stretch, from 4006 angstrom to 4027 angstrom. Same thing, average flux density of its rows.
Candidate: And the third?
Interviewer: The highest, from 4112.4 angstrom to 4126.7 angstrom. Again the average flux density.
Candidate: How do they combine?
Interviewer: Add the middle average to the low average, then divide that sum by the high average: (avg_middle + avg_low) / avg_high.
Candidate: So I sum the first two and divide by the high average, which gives 1.84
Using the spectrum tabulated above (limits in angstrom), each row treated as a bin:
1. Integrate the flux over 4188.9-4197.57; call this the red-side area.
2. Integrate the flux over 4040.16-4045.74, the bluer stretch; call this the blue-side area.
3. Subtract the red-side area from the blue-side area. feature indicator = -102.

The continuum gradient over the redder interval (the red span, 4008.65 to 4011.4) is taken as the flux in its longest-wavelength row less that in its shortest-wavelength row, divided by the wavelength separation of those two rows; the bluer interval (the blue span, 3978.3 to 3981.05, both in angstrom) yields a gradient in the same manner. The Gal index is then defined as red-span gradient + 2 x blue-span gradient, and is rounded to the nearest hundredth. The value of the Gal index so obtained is 1.64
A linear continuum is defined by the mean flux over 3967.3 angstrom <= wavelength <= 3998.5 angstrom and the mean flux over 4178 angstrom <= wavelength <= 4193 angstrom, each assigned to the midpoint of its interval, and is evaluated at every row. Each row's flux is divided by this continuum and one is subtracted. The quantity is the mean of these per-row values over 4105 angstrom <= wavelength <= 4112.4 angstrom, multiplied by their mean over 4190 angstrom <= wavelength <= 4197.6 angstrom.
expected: 0.0001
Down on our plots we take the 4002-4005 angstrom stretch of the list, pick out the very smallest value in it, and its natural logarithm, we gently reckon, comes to 3.34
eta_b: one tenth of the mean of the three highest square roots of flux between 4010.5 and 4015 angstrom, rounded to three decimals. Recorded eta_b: 0.540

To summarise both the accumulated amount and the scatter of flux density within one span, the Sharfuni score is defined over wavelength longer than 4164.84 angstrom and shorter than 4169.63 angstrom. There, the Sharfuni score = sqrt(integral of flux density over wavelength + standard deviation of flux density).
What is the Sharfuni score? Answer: 12.15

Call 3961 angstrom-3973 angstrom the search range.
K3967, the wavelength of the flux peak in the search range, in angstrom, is 3961.39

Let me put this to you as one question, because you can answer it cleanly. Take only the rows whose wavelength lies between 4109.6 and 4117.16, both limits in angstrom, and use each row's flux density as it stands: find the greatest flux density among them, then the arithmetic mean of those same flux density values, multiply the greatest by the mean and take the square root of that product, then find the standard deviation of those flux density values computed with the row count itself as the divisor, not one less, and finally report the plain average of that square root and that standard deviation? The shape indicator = 16.0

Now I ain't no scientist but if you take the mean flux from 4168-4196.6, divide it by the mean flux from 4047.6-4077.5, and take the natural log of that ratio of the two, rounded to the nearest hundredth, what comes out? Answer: 0.03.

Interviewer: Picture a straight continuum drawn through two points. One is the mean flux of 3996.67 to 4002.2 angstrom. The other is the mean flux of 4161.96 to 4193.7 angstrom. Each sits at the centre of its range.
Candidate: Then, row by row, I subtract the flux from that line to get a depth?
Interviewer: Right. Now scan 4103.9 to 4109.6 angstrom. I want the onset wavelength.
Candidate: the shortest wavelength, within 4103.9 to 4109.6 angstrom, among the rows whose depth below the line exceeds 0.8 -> 4104.38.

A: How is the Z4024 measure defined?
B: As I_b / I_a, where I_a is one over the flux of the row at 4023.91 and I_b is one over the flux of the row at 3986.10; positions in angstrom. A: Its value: 1.069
